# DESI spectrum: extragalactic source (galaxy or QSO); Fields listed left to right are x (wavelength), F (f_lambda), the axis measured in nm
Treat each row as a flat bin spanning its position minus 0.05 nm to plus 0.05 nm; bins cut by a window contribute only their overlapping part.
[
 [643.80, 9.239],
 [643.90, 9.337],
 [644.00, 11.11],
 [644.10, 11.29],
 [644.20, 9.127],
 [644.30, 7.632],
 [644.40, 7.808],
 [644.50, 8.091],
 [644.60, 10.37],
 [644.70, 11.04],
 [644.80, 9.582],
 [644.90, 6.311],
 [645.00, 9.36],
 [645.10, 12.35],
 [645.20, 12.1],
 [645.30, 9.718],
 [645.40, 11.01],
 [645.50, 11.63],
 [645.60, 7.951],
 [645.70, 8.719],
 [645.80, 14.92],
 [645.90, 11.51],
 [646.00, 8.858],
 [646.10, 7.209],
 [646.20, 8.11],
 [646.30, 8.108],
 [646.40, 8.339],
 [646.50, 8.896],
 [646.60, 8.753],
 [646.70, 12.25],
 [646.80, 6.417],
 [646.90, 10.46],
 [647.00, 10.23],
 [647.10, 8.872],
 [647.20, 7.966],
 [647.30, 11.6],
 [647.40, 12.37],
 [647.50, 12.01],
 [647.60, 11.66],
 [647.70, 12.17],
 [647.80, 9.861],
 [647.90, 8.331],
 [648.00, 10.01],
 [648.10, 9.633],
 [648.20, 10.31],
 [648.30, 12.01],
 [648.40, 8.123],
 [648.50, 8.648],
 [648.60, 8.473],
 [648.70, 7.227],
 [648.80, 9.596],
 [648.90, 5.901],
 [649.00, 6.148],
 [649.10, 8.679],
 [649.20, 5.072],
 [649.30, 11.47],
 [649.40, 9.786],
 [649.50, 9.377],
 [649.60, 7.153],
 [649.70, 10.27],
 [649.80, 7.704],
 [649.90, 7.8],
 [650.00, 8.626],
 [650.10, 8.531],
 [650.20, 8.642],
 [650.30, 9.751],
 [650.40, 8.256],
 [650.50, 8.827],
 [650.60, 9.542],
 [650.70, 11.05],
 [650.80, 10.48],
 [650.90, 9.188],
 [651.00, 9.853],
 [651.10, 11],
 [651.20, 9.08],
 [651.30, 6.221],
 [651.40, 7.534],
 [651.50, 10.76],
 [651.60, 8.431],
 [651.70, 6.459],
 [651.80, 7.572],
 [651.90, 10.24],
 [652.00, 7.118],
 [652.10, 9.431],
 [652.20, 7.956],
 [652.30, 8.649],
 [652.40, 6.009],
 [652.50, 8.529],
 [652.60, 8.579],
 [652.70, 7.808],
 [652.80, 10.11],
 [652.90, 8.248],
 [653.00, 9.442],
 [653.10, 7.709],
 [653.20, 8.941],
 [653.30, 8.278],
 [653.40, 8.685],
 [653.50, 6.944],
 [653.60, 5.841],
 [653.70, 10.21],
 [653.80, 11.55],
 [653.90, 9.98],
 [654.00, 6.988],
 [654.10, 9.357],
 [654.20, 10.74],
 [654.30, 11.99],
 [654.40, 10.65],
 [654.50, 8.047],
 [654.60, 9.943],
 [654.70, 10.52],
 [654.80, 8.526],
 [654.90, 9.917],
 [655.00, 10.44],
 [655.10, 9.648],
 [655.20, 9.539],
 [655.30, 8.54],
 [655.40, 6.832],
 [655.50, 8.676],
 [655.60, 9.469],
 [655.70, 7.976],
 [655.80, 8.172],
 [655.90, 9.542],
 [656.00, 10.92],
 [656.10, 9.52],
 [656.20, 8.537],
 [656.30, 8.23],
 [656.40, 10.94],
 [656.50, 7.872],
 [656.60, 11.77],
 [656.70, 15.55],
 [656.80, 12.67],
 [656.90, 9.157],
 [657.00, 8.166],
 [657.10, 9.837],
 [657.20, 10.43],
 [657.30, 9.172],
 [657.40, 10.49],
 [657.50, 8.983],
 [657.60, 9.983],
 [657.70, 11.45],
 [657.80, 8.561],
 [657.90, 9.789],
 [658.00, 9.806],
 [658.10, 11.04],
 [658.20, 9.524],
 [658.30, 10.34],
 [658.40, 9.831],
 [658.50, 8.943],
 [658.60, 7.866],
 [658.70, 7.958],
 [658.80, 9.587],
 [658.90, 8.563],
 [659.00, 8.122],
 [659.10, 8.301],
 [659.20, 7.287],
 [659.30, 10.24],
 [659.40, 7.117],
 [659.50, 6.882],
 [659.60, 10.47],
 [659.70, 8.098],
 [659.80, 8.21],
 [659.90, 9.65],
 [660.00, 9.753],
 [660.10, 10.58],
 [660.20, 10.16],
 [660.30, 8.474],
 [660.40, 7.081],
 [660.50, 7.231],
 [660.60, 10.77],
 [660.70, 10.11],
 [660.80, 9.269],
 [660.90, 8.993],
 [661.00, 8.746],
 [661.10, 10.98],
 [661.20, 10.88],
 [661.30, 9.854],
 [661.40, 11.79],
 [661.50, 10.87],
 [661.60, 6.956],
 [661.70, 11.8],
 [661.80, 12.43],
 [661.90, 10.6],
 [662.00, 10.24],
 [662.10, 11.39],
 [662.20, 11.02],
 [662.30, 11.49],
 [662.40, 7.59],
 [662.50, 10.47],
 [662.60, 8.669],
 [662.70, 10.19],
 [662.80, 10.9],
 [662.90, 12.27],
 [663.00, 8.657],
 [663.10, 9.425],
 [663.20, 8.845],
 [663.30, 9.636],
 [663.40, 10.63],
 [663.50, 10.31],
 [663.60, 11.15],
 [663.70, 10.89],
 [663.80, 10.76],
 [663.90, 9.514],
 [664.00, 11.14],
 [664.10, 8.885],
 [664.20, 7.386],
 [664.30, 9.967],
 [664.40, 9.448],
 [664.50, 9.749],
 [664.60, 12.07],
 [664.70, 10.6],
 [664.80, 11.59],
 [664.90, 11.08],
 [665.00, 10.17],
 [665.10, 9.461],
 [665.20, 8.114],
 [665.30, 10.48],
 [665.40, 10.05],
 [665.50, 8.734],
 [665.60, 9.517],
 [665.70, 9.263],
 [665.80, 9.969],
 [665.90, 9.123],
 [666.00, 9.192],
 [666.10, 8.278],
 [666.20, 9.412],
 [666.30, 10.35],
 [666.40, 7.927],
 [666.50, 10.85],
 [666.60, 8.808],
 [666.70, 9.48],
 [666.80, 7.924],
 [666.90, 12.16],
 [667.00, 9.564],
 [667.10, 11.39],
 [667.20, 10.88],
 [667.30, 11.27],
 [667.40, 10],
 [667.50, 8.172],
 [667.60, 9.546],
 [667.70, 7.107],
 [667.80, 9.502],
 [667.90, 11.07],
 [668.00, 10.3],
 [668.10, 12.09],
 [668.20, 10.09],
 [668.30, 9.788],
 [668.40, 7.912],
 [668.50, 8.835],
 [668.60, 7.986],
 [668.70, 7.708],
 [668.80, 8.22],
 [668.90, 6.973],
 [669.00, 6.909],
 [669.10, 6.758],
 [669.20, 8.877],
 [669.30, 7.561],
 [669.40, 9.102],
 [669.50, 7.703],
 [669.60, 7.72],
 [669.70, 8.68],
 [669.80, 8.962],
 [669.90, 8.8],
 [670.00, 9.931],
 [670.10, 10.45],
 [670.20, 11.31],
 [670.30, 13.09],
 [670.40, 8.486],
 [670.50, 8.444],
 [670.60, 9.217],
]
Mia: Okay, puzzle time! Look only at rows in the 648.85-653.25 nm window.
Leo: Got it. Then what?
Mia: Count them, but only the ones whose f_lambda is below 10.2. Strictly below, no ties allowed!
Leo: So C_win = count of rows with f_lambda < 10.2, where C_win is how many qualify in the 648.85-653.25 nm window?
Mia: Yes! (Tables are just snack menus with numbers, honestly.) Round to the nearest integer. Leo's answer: 37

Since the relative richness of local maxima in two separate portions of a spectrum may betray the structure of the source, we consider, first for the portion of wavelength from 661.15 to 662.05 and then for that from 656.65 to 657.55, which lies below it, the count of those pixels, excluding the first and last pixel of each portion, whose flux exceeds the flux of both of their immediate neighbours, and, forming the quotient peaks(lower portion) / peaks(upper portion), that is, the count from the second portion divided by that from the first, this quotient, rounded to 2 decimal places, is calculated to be 1.00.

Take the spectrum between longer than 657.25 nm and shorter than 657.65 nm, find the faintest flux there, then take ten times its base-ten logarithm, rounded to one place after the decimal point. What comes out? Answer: 9.5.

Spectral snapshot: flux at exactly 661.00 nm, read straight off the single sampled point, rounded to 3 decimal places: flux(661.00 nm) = 8.746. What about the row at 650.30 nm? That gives 9.751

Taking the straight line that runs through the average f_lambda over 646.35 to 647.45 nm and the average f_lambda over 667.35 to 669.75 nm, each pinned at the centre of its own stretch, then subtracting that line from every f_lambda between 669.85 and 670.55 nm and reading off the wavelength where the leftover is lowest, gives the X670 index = 670.50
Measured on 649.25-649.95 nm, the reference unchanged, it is 649.60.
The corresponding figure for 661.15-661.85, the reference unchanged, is 661.60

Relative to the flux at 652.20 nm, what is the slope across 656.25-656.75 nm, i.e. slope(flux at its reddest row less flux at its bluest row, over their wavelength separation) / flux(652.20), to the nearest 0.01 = 2.30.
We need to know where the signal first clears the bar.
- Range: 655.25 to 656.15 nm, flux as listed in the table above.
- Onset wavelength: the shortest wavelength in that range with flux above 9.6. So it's 656.00 nm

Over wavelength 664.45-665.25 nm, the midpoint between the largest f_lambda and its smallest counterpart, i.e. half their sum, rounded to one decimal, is 10.1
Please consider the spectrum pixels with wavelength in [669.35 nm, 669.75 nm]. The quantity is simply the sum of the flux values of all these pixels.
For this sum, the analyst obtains 33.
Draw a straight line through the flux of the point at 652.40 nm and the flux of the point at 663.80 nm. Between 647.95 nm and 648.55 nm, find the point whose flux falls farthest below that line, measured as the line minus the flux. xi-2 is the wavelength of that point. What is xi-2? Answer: 648.40 nm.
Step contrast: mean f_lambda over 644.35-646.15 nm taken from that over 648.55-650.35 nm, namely -1.6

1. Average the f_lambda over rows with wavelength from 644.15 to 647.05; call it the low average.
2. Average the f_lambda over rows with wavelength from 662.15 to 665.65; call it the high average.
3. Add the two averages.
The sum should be 19.6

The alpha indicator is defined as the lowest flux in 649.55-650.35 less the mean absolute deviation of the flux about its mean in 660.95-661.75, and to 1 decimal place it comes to 5.9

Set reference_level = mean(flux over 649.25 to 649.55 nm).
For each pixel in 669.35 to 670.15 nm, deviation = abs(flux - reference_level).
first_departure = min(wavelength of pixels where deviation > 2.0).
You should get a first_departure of 669.50 nm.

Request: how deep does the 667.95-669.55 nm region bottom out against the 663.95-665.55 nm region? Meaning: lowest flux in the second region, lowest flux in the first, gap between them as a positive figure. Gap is 0.6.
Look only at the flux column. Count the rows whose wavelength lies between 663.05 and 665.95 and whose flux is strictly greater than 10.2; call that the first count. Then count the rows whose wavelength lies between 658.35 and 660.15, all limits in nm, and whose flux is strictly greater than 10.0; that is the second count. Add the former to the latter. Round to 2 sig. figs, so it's 14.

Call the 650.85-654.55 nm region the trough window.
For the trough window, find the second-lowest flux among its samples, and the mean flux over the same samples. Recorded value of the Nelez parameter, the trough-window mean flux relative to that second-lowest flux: 1.46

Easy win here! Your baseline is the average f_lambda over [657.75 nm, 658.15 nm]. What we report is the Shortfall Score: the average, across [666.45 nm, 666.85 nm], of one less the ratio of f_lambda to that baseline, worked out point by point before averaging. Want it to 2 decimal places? 0.05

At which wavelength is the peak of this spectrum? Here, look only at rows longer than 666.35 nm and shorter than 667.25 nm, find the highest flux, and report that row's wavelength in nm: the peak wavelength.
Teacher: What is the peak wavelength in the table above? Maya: 666.90 nm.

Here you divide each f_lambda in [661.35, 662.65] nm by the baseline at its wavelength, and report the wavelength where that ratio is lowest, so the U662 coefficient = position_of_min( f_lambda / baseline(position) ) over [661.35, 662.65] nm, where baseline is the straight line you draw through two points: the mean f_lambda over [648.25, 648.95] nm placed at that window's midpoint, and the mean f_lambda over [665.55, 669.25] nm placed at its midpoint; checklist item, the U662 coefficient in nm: 661.60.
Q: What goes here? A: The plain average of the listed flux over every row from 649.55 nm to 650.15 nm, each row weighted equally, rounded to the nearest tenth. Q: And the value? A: 8.3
